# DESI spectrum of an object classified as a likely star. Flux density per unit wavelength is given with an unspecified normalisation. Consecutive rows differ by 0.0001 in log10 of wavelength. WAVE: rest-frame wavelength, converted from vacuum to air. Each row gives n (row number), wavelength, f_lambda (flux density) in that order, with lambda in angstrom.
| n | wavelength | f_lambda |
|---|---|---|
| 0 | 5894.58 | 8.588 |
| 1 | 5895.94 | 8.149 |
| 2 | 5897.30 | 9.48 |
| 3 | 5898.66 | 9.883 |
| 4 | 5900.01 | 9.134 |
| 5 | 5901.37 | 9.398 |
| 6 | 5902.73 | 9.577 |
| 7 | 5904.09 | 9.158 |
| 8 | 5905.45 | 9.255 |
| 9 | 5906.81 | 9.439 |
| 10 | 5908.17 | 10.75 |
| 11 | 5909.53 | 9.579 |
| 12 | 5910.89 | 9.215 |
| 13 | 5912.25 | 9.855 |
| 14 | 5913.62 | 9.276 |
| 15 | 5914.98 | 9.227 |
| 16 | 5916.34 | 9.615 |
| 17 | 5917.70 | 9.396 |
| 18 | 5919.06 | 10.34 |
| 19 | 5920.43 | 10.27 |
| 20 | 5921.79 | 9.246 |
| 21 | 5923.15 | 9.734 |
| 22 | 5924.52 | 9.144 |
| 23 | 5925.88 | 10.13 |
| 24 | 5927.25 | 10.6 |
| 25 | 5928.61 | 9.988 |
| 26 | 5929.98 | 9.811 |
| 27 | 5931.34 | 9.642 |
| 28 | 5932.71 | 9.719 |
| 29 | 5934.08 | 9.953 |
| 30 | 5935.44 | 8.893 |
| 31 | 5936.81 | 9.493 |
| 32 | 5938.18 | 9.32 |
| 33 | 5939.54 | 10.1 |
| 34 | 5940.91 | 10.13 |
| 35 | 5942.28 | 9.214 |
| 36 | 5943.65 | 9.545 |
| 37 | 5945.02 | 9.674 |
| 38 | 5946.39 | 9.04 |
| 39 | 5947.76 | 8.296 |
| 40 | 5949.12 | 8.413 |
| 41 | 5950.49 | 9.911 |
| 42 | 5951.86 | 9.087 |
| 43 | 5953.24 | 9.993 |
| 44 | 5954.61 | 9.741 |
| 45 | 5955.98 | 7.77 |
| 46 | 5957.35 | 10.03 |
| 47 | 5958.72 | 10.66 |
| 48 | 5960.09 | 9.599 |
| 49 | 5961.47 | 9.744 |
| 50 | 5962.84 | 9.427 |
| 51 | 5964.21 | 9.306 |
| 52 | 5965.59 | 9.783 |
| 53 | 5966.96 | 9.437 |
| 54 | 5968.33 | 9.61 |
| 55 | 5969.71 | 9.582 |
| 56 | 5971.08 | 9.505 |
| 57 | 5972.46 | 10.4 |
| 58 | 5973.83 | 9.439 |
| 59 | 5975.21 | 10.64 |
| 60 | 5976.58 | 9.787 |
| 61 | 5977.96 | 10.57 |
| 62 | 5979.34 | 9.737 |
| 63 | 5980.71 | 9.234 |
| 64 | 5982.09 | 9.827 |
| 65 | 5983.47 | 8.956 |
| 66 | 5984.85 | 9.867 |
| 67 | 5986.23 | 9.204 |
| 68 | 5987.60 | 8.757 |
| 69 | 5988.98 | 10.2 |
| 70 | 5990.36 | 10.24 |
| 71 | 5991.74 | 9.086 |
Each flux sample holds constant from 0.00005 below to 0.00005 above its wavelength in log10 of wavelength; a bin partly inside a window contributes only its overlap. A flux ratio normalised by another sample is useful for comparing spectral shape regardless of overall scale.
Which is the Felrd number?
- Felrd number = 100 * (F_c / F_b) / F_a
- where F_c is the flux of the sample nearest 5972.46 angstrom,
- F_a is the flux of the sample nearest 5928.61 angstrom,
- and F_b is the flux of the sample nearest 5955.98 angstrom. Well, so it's 13.4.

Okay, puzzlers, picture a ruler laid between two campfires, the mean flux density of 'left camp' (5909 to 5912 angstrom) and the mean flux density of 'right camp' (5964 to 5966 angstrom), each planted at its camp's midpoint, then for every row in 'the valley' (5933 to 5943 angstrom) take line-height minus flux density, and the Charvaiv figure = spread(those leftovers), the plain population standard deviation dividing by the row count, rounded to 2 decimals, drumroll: 0.45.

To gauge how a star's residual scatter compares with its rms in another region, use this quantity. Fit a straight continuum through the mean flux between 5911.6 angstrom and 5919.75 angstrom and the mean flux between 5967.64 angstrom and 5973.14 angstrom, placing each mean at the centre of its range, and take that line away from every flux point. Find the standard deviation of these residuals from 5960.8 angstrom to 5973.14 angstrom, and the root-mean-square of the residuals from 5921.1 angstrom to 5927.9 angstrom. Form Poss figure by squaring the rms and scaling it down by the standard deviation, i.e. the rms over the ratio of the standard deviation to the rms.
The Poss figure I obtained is 1.0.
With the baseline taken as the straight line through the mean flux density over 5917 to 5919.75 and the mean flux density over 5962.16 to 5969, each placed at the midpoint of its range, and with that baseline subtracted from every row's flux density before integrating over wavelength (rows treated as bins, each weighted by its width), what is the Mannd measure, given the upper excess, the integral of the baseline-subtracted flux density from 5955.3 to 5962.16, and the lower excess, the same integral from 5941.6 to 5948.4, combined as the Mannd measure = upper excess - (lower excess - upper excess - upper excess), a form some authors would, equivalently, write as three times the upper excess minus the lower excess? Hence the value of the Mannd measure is 3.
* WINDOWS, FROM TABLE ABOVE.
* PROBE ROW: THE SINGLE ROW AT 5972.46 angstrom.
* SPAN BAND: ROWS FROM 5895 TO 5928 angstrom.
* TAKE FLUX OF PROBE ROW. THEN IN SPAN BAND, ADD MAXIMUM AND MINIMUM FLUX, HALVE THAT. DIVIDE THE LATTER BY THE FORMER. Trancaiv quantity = 0.91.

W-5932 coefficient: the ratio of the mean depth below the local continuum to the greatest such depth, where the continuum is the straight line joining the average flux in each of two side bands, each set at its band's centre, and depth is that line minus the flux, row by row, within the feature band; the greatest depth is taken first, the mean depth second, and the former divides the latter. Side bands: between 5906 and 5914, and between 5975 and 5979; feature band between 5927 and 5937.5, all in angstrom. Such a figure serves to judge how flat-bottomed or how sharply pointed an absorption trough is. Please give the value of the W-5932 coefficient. 0.1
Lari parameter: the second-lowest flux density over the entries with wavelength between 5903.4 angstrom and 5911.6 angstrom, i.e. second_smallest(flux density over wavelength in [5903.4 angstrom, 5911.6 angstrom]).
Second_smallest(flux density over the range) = 9.215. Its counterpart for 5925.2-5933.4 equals 9.719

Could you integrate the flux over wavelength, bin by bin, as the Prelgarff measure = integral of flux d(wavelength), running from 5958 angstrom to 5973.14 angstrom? 147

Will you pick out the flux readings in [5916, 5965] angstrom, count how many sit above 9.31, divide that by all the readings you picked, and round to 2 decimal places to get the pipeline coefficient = 0.72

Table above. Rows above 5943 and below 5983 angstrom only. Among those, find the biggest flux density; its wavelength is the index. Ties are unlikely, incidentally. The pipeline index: 5958.72 angstrom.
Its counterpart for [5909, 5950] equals 5927.25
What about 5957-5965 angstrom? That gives 5958.72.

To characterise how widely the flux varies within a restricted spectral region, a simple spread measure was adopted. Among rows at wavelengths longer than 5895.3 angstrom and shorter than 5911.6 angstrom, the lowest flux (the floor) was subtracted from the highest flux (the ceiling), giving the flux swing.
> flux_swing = 2.6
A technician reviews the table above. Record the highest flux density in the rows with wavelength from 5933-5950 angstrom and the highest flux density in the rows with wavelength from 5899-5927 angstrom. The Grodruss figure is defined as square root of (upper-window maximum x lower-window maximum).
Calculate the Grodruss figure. 10.4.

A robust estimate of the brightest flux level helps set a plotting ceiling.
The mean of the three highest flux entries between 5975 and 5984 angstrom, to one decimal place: 10.3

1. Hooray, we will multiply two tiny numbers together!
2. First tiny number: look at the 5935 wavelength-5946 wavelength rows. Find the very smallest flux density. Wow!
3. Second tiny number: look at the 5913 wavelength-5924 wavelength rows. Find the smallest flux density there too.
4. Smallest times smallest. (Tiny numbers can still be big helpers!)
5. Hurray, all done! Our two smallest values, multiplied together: 82.1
